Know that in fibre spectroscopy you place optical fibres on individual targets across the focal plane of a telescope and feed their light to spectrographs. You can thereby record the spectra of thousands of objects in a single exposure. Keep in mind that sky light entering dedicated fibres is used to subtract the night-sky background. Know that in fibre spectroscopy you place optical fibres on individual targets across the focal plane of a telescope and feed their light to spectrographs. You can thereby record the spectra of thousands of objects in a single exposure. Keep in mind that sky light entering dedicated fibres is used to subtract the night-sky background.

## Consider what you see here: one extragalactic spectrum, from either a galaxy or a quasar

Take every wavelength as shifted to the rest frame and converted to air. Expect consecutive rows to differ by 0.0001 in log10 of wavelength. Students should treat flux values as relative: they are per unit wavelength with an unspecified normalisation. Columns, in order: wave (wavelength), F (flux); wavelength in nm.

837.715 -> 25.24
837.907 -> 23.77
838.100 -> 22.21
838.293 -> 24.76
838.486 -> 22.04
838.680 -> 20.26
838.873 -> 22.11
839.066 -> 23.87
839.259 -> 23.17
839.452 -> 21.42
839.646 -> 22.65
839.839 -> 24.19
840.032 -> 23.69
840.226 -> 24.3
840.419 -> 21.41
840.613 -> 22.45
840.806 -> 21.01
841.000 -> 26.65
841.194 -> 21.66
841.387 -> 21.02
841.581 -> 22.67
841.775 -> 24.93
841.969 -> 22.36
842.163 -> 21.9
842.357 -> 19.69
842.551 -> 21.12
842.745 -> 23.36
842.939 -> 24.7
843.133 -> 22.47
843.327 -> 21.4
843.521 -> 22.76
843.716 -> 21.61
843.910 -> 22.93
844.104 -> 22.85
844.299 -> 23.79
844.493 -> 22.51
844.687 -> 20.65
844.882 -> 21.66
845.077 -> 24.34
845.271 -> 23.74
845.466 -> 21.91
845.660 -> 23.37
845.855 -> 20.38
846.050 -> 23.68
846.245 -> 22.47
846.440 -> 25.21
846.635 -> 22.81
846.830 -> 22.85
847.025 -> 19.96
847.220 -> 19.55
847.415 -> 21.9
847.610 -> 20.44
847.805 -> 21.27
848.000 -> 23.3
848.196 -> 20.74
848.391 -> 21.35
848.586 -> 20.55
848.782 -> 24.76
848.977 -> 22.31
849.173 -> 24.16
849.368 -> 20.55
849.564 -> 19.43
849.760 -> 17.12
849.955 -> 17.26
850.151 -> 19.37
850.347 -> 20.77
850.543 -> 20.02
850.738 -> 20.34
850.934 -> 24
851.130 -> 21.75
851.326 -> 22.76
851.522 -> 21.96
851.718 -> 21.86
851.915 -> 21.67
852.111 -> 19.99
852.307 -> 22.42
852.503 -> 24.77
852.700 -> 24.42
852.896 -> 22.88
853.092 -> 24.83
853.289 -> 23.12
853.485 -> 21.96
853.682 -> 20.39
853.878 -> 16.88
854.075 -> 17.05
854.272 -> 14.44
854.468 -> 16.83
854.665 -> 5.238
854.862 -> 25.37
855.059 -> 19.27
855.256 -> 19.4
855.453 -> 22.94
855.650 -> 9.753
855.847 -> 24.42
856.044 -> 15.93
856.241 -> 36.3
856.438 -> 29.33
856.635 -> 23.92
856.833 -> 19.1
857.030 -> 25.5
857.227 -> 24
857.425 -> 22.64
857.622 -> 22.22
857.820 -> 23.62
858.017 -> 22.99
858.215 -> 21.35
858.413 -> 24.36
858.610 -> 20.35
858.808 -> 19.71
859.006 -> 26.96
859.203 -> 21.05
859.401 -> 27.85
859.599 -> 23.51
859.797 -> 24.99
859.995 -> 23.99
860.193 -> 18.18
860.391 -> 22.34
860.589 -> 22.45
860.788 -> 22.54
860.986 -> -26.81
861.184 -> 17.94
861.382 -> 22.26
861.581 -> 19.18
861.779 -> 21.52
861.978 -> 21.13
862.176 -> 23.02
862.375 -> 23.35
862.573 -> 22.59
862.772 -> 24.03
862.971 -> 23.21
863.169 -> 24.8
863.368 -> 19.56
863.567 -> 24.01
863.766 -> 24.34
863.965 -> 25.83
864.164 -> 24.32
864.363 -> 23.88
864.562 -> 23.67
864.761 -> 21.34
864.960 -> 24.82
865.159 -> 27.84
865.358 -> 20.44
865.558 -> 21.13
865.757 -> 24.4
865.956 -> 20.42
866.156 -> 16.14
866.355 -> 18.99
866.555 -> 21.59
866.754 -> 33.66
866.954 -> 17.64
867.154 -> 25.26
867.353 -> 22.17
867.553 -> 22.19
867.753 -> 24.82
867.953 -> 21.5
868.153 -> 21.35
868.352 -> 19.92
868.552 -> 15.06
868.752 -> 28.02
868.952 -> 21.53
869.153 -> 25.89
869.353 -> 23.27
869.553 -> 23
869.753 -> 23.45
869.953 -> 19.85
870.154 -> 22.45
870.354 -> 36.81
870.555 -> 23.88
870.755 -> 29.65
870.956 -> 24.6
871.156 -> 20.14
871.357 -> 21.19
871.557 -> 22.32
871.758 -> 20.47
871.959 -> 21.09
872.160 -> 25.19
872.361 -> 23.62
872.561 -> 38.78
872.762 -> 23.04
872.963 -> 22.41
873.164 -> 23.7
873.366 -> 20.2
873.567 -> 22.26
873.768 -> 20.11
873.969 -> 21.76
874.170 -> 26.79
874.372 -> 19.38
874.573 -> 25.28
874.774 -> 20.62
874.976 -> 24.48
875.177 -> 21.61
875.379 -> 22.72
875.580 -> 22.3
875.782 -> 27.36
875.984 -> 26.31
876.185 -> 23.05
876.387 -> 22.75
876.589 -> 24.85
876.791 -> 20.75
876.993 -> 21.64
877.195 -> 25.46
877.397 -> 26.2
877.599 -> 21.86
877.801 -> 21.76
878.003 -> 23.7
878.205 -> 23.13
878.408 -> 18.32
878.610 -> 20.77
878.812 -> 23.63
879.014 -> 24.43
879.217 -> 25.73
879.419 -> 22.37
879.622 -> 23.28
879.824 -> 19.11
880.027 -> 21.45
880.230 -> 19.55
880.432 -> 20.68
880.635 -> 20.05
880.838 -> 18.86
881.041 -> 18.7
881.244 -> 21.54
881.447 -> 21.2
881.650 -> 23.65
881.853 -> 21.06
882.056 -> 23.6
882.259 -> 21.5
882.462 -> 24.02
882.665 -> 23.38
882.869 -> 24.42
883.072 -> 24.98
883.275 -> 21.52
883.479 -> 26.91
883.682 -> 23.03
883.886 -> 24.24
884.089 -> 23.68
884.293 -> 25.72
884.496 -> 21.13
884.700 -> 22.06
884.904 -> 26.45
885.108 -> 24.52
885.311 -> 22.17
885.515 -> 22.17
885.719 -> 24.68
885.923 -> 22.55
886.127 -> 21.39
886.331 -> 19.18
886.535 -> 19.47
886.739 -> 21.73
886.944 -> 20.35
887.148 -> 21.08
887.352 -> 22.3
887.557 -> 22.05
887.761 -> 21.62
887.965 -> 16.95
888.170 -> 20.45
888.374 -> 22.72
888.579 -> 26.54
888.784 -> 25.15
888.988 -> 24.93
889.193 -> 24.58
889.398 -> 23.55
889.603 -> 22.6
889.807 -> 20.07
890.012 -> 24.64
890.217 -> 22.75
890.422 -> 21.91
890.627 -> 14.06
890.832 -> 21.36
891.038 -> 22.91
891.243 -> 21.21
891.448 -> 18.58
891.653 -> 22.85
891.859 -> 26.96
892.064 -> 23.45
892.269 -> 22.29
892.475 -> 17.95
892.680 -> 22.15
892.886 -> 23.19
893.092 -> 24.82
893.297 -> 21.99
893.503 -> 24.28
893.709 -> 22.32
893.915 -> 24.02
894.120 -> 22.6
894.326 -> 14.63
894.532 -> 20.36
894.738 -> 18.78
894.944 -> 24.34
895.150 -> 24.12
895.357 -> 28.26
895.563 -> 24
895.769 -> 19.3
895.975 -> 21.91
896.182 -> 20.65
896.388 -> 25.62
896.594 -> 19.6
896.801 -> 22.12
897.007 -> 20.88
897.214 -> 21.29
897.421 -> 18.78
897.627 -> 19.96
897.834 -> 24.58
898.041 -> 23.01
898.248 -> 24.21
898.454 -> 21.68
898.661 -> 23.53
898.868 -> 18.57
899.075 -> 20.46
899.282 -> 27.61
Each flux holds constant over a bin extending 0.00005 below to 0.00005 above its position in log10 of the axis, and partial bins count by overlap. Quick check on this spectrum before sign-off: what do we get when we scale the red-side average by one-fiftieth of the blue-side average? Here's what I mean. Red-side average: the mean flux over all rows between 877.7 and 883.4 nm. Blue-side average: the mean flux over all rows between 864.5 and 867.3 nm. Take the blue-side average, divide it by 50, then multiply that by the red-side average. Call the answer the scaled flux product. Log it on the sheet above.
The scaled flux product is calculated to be 10.0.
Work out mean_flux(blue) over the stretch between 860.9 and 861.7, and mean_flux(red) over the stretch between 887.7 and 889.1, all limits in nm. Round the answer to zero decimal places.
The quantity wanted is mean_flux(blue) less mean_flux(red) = -14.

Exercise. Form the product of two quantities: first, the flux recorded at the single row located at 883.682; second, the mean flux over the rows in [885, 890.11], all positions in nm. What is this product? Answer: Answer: 514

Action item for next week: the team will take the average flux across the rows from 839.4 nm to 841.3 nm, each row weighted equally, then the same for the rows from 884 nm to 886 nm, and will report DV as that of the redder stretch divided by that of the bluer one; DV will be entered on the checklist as 1.02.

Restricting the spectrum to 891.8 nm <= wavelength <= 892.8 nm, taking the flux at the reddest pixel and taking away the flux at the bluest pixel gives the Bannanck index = -5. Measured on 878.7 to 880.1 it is -2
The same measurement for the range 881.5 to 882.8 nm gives 0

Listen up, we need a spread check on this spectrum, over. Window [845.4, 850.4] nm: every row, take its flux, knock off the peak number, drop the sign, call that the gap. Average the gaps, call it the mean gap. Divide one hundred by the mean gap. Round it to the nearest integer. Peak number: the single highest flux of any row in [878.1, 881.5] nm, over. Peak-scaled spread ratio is 23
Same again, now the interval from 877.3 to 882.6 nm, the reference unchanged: 26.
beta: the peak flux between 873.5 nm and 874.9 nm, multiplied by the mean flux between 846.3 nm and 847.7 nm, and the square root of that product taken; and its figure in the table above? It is 24.2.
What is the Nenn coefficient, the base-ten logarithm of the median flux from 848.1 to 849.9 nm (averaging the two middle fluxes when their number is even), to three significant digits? 1.32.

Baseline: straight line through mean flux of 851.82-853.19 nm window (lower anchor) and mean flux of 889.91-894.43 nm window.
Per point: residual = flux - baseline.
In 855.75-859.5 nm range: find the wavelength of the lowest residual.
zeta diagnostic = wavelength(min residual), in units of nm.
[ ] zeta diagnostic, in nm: 856.044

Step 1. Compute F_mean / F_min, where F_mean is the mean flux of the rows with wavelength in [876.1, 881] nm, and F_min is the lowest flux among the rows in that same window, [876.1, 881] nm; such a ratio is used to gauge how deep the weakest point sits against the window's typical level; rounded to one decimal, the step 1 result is 1.2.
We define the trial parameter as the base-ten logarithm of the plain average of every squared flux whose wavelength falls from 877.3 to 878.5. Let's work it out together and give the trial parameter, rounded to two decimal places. 2.71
